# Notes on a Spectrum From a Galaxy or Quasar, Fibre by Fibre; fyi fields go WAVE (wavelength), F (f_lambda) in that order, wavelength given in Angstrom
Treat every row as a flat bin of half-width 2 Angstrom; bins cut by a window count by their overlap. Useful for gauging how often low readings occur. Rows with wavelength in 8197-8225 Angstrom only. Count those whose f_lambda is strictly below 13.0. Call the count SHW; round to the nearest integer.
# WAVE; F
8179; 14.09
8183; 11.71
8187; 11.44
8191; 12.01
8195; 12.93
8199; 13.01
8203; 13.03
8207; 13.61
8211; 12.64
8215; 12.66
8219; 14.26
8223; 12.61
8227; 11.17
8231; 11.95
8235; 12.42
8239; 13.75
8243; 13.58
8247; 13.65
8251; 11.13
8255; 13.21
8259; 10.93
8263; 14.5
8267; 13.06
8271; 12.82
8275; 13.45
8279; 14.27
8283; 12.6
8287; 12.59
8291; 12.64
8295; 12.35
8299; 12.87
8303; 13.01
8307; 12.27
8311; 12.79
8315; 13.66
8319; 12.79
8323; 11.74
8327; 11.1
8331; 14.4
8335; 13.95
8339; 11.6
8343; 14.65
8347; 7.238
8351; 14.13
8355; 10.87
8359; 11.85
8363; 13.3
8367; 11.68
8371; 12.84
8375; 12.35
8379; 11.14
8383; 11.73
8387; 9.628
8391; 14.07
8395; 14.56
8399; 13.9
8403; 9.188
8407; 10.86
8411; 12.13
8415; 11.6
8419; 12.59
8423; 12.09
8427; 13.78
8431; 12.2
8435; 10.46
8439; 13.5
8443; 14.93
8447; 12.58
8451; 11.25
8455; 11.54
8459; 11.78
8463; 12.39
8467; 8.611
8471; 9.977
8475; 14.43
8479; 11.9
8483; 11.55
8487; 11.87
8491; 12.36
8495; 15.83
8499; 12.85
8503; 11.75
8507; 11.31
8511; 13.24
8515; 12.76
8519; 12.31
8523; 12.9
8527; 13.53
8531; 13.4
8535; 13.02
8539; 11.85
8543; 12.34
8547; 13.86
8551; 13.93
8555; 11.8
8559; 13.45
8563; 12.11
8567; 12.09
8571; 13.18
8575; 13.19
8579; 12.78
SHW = 3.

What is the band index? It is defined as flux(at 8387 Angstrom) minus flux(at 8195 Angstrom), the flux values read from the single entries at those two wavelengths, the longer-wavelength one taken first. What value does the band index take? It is -3.3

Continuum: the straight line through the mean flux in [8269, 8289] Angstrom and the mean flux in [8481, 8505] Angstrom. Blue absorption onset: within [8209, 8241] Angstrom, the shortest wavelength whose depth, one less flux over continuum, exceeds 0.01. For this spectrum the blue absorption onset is 8211 Angstrom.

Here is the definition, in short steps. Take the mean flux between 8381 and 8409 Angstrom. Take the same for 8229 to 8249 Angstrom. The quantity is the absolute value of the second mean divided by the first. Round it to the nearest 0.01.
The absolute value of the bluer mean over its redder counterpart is 1.09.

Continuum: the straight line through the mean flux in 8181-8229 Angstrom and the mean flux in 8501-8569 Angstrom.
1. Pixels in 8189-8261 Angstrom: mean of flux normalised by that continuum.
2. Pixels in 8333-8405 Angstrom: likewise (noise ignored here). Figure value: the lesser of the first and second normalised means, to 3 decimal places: 0.961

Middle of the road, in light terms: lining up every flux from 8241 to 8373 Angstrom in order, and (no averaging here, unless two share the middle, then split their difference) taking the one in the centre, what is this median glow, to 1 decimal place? 12.8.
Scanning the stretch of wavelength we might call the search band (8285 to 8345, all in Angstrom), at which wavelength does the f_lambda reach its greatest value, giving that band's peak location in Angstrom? 8343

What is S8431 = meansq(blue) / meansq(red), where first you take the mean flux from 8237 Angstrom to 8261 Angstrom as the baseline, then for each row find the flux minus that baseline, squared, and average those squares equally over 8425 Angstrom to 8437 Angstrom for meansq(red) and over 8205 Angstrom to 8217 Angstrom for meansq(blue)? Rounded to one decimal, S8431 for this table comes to 0.1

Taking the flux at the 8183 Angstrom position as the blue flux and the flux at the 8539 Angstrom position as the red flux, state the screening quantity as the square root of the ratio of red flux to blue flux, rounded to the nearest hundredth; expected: 1.01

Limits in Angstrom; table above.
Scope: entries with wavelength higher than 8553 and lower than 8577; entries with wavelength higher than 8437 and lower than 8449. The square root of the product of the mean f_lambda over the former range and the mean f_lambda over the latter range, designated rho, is 13.14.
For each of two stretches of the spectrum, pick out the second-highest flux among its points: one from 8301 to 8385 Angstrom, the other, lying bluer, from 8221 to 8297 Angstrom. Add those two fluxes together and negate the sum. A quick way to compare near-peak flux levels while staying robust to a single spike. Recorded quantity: -28.7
